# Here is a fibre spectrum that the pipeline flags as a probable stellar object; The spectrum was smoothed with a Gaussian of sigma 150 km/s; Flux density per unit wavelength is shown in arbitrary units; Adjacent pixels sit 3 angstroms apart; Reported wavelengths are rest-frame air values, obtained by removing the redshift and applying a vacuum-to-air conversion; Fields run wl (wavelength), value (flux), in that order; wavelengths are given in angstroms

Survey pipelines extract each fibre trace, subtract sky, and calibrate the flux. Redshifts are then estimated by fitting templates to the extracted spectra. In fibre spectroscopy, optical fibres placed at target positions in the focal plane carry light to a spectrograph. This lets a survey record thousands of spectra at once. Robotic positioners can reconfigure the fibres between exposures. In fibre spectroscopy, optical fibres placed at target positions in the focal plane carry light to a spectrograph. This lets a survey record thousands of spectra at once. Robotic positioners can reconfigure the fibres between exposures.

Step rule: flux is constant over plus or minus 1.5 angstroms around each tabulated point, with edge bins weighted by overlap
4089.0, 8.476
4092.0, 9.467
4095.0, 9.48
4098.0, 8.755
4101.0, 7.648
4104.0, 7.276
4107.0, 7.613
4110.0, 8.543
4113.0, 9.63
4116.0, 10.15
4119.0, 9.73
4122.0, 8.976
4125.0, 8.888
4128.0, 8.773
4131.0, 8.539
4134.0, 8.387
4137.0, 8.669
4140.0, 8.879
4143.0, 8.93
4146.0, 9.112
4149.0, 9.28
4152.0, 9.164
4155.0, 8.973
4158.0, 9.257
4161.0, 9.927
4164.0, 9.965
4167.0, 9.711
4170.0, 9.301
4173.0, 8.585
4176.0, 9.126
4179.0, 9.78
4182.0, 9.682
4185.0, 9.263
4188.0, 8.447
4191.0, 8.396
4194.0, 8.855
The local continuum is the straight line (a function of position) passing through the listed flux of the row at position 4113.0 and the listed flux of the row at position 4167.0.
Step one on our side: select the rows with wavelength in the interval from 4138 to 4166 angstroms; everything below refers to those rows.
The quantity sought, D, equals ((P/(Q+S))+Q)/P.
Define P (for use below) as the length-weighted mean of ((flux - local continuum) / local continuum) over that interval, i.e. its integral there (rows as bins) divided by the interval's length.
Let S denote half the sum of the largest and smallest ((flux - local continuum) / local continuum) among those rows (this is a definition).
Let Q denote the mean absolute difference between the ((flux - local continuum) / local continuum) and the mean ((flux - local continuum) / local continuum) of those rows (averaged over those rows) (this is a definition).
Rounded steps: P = -0.043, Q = 0.030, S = -0.028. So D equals 387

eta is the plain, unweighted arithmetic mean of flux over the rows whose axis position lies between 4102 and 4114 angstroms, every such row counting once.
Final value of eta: 8.3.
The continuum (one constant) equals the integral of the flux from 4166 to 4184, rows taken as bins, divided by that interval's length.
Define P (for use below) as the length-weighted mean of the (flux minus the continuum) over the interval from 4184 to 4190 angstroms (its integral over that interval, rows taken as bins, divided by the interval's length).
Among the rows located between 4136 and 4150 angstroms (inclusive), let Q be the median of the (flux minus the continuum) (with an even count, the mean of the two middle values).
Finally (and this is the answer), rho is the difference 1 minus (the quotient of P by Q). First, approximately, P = -0.57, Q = -0.42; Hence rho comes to -0.3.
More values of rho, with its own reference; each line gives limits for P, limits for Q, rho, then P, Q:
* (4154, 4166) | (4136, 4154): 1.6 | 0.21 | -0.33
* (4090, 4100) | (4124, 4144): 0.6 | -0.23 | -0.58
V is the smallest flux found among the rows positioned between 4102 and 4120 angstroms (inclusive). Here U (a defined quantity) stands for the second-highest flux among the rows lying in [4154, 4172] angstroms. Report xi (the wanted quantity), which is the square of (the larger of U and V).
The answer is 98.5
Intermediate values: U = 9.927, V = 7.276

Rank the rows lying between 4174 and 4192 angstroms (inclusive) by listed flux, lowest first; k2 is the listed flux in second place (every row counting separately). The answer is 8.447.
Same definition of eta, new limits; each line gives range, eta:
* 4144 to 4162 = 9.3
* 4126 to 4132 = 8.7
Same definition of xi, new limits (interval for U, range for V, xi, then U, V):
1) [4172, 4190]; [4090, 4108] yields 93.7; 9.682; 7.276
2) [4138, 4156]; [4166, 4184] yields 84.0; 9.164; 8.585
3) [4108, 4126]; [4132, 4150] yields 94.7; 9.73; 8.387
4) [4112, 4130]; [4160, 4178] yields 94.7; 9.73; 8.585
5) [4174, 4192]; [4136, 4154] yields 93.7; 9.682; 8.669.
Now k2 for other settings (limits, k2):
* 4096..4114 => 7.613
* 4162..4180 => 9.126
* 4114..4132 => 8.773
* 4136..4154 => 8.879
